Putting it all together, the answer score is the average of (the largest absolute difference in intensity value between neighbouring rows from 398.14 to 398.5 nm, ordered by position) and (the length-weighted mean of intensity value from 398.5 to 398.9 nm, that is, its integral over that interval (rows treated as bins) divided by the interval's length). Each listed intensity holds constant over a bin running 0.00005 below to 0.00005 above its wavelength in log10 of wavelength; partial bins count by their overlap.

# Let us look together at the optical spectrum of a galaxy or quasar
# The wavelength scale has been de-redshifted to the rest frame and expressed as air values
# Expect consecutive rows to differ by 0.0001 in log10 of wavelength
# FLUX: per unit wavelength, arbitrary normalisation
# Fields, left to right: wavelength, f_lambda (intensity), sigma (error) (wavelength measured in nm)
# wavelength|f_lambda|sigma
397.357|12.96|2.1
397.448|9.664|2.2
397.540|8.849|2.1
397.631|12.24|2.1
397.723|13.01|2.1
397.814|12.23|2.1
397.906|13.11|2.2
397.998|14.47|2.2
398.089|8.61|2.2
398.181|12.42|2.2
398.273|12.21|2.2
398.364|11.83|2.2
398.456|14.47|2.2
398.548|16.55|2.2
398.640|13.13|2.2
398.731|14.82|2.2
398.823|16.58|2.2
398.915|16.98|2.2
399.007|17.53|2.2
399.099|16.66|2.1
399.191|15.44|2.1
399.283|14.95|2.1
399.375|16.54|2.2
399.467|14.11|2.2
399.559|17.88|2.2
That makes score 9.0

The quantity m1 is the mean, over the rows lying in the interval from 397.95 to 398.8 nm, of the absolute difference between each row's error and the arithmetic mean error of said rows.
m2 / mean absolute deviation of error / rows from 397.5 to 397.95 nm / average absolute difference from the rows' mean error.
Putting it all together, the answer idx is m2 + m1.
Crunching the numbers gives 0.03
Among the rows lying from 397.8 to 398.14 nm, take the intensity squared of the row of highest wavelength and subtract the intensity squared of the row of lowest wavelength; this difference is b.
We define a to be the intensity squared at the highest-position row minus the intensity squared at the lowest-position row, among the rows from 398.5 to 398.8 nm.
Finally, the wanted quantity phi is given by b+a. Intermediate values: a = -54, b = -75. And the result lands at -130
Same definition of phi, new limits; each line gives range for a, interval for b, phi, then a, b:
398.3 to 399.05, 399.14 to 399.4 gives 203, 167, 35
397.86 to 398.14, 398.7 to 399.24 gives -79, -98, 19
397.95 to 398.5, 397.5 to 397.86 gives 71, 0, 71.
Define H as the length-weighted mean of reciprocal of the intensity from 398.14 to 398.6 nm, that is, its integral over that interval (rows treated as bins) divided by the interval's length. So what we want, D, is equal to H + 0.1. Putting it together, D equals 0.175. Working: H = 0.075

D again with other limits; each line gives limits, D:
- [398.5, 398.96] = 0.165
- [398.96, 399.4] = 0.162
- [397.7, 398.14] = 0.184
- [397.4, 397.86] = 0.191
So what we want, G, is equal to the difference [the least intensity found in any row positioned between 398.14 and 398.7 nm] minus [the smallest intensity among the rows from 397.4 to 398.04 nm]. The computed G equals 3.0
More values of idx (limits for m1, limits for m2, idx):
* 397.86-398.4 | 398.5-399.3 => 0.04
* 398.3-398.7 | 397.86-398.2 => 0.00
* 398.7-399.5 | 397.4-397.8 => 0.08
